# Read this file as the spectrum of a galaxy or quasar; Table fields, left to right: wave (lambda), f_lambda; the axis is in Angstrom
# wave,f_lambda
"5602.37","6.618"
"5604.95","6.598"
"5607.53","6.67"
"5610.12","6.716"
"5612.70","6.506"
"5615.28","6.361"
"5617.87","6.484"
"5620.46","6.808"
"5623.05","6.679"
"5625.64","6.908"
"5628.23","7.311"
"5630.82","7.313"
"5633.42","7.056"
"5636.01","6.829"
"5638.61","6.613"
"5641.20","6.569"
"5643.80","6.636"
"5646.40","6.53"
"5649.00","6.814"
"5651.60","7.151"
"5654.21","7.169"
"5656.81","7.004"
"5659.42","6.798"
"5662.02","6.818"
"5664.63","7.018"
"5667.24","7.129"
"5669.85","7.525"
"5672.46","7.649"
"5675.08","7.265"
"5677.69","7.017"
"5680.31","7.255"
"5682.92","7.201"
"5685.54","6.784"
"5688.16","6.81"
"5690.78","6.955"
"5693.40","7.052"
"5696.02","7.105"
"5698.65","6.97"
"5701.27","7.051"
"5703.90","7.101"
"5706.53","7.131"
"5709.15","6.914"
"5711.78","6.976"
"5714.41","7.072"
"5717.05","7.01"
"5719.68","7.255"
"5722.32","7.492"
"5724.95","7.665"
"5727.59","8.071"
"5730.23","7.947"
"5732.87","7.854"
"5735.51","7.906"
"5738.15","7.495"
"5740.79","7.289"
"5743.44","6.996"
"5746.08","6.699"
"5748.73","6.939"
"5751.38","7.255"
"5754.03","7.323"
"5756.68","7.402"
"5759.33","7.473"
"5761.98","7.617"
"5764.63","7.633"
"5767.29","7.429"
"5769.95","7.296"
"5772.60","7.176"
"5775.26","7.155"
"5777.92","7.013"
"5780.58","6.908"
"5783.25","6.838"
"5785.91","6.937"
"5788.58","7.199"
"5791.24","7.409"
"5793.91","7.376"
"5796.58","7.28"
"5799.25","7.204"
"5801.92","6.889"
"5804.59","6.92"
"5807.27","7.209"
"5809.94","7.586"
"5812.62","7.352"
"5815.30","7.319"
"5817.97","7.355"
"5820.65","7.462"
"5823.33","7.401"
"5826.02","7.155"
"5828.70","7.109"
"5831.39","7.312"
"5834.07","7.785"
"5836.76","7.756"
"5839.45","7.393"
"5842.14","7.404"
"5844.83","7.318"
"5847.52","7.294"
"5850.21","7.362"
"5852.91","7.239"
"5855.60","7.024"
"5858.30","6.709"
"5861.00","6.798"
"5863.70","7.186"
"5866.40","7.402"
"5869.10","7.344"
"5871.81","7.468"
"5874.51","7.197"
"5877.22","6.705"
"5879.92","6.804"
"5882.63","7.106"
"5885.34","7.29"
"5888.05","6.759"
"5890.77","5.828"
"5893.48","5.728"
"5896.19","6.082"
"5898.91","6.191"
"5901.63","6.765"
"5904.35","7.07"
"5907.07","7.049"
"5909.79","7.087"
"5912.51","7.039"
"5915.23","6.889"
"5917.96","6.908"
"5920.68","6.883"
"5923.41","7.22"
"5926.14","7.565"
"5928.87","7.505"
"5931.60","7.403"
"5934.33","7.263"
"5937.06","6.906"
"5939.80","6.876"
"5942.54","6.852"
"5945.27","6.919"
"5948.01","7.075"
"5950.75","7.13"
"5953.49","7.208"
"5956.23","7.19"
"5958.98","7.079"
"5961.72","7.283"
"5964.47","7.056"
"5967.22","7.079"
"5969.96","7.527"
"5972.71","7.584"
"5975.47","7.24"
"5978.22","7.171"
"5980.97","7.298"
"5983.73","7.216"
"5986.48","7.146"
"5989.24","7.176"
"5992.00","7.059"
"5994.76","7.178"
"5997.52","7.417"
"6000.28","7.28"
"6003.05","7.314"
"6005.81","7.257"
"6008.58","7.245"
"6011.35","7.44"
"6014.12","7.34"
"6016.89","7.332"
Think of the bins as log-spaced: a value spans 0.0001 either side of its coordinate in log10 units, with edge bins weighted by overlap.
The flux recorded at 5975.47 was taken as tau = 7.24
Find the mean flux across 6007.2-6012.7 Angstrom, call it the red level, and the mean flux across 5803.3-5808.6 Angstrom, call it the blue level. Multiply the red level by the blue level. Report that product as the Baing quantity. 52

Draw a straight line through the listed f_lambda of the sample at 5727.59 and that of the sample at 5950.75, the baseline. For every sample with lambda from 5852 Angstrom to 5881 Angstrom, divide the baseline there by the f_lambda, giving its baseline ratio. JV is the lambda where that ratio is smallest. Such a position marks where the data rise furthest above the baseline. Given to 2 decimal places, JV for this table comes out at 5871.81 Angstrom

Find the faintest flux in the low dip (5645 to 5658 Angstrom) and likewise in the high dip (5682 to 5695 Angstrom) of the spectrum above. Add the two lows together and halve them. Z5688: 6.66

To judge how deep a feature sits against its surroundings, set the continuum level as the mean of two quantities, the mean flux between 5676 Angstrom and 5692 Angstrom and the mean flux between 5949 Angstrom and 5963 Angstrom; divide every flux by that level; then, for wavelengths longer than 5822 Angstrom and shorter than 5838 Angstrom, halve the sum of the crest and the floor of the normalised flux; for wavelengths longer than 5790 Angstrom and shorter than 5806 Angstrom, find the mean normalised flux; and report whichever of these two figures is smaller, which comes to 1.01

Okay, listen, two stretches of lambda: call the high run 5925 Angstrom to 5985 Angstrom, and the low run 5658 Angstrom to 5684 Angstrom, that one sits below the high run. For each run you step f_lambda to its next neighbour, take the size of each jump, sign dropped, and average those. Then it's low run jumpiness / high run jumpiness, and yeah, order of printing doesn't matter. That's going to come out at 1.49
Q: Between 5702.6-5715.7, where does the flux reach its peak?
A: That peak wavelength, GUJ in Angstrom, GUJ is 5706.53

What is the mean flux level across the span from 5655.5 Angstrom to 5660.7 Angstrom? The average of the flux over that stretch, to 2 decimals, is 6.90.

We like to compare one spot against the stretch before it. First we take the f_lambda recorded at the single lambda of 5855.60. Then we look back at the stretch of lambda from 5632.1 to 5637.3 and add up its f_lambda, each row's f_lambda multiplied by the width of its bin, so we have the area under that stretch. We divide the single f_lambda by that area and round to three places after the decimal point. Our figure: 0.195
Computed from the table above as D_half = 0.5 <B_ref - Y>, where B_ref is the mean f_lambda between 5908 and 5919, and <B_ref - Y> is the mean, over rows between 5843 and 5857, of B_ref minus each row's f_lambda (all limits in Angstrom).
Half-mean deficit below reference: -0.13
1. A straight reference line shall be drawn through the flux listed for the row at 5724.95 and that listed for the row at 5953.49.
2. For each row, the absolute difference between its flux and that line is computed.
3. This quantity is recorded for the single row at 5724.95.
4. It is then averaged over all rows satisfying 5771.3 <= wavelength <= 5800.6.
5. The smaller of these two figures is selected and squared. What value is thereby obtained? 0.000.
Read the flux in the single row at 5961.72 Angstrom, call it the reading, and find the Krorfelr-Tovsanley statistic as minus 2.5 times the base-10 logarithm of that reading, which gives -2.16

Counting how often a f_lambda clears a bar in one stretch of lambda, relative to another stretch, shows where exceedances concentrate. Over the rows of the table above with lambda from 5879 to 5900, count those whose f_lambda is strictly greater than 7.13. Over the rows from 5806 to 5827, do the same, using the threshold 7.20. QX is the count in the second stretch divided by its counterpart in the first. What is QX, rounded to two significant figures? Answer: 7.0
